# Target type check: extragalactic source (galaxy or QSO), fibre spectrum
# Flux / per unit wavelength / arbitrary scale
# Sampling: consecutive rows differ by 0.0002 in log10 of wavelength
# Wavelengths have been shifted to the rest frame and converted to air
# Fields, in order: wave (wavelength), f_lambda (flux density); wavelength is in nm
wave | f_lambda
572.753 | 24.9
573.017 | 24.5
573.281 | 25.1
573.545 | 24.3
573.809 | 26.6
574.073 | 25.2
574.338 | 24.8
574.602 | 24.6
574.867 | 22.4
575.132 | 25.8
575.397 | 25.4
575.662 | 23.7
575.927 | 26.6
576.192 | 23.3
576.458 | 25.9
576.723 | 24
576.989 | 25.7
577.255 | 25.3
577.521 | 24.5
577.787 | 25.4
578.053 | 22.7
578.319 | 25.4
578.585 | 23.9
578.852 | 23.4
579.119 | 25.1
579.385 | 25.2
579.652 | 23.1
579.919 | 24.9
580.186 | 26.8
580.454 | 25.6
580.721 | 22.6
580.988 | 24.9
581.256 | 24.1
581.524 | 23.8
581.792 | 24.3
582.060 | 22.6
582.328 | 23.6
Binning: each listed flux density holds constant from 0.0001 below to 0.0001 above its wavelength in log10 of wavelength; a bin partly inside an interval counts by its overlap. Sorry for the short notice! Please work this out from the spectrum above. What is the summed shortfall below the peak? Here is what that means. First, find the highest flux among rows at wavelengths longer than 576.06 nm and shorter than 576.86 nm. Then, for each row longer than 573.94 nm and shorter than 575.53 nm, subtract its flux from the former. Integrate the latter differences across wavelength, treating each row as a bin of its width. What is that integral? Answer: 1.91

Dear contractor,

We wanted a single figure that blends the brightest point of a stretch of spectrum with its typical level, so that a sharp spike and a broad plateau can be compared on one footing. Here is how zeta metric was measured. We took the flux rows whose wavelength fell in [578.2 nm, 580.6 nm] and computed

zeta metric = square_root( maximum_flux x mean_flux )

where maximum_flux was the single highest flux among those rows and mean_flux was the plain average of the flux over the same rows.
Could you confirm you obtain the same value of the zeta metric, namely 25.8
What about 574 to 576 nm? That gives 25.7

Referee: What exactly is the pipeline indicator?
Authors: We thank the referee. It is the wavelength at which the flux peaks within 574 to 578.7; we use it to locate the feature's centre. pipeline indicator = 575.927 nm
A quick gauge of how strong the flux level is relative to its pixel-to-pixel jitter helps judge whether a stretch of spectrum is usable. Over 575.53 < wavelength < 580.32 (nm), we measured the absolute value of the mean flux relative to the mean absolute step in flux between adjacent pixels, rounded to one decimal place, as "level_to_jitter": 14.2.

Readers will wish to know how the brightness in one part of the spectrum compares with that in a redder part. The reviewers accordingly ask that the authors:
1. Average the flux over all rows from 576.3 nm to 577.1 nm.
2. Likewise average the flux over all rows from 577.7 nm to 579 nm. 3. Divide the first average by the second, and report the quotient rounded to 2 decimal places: 1.04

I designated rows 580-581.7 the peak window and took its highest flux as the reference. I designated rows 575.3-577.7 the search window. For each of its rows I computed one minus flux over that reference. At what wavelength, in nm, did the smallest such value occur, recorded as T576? 575.927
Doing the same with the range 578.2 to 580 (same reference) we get 578.319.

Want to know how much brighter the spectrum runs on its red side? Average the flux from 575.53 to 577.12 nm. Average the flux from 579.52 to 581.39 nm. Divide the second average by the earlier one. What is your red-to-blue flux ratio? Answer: 0.99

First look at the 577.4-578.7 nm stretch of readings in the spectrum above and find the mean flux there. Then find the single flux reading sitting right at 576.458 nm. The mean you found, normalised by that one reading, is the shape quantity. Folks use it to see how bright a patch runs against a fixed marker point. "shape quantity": 0.94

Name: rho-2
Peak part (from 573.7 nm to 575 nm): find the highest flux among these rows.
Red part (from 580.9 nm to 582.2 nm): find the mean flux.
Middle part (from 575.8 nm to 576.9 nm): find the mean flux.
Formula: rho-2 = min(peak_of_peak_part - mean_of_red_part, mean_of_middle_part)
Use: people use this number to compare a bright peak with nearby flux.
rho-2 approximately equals 2.7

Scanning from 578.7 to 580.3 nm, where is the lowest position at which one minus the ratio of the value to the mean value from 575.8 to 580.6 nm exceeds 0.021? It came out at 578.852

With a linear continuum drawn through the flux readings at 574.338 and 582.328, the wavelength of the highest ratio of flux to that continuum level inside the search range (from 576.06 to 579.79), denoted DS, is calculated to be 576.458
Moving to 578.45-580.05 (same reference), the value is 579.385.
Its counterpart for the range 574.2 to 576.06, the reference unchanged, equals 575.927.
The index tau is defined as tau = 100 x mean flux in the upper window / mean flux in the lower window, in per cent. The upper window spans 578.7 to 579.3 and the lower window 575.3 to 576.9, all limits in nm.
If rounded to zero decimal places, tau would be 98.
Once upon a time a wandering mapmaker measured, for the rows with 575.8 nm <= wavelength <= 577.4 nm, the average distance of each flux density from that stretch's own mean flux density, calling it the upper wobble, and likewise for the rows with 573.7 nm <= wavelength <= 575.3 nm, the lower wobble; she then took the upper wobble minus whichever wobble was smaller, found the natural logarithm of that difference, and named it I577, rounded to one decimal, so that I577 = -3.8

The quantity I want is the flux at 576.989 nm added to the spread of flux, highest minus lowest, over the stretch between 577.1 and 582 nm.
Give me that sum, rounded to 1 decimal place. 29.9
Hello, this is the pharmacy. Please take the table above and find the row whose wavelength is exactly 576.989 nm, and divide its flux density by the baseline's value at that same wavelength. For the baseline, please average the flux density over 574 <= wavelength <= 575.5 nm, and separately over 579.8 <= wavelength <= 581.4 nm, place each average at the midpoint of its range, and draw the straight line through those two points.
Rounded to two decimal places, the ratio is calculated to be 1.04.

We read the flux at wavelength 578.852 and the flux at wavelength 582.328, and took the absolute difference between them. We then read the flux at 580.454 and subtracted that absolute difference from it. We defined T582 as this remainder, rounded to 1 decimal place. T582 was 25.4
